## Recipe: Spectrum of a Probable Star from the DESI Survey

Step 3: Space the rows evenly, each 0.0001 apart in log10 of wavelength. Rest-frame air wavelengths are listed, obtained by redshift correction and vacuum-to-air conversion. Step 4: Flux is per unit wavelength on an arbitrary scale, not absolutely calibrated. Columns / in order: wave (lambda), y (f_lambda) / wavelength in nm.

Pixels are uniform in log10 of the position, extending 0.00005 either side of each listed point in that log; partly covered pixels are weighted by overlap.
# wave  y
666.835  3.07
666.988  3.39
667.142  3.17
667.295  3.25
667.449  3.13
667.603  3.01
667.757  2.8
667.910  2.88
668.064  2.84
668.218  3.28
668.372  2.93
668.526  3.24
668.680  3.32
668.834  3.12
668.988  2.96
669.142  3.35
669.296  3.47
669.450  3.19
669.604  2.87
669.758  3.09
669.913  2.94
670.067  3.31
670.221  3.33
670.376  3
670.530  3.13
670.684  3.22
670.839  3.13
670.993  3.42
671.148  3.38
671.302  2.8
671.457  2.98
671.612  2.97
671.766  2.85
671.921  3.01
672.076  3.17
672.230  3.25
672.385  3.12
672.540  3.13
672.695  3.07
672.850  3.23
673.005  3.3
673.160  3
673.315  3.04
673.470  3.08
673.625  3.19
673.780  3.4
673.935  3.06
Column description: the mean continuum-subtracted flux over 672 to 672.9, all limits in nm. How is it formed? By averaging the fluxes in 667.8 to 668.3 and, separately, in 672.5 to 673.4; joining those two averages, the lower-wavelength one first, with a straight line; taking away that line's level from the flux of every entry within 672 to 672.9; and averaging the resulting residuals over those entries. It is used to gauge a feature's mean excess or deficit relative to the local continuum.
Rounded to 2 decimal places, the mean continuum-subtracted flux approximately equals 0.05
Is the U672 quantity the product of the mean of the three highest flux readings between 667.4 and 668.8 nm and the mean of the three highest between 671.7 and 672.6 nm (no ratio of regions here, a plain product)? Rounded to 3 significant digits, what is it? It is 10.4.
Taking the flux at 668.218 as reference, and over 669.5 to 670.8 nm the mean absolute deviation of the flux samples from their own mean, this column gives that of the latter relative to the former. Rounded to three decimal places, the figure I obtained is 0.042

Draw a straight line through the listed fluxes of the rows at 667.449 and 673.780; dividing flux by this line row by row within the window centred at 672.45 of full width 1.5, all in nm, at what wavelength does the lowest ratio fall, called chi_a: 671.766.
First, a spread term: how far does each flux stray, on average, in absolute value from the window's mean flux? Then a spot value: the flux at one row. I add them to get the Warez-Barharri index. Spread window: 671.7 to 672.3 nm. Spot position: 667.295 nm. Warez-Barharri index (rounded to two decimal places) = 3.39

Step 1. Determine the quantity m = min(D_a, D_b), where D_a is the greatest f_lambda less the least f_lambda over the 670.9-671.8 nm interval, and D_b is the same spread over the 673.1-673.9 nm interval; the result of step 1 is 0.40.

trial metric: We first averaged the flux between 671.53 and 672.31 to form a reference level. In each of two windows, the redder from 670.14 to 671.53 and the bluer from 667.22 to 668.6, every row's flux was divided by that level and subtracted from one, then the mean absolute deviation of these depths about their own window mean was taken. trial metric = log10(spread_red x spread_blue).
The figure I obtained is -2.54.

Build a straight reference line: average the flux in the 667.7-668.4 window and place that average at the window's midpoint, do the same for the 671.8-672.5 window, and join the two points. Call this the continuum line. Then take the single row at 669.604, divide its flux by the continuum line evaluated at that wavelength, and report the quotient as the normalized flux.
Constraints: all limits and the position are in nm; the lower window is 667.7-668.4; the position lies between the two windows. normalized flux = 0.95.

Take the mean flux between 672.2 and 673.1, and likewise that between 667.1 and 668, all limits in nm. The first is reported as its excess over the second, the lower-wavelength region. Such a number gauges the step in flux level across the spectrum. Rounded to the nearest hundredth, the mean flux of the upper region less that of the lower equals 0.14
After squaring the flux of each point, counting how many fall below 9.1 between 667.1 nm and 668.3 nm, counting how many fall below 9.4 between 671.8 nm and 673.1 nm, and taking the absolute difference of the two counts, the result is 3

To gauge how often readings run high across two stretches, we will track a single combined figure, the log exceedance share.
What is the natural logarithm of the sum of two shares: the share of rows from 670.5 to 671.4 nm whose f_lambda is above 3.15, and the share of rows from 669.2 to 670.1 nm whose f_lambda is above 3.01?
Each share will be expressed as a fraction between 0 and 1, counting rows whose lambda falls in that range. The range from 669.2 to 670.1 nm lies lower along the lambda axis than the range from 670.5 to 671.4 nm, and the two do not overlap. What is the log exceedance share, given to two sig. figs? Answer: 0.15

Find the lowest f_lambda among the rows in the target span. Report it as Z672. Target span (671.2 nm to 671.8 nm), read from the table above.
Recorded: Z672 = 2.8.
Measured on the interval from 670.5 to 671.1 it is 3.13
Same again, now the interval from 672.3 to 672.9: 3.07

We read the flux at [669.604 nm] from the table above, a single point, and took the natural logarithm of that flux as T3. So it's 1.054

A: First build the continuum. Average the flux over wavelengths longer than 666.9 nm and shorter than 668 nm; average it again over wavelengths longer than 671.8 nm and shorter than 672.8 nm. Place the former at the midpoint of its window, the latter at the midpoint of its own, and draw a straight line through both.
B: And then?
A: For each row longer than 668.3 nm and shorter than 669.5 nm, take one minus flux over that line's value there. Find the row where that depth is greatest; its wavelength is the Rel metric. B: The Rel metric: 668.372 nm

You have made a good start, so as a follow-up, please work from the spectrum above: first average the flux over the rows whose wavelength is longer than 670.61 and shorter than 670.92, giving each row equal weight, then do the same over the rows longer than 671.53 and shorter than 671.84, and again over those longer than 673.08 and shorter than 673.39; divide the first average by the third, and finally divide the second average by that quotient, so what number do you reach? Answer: 2.77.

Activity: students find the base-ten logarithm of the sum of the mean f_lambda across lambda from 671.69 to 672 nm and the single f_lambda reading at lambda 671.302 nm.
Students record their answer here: 0.758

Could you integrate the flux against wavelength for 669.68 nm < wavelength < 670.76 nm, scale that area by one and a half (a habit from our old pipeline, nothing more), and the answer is 5.10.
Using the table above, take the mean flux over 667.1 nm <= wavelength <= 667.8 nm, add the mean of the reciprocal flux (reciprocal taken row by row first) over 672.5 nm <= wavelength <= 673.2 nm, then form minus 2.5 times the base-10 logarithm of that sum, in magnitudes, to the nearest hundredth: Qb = -1.33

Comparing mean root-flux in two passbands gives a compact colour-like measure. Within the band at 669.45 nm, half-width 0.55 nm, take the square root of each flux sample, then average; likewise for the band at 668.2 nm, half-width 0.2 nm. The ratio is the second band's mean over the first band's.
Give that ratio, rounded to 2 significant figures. 0.98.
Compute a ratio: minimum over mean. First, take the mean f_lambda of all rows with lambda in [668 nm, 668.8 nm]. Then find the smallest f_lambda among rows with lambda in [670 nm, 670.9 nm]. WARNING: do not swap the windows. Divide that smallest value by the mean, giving 0.96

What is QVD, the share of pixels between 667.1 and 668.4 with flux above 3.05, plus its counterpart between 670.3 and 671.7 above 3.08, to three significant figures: 1.00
